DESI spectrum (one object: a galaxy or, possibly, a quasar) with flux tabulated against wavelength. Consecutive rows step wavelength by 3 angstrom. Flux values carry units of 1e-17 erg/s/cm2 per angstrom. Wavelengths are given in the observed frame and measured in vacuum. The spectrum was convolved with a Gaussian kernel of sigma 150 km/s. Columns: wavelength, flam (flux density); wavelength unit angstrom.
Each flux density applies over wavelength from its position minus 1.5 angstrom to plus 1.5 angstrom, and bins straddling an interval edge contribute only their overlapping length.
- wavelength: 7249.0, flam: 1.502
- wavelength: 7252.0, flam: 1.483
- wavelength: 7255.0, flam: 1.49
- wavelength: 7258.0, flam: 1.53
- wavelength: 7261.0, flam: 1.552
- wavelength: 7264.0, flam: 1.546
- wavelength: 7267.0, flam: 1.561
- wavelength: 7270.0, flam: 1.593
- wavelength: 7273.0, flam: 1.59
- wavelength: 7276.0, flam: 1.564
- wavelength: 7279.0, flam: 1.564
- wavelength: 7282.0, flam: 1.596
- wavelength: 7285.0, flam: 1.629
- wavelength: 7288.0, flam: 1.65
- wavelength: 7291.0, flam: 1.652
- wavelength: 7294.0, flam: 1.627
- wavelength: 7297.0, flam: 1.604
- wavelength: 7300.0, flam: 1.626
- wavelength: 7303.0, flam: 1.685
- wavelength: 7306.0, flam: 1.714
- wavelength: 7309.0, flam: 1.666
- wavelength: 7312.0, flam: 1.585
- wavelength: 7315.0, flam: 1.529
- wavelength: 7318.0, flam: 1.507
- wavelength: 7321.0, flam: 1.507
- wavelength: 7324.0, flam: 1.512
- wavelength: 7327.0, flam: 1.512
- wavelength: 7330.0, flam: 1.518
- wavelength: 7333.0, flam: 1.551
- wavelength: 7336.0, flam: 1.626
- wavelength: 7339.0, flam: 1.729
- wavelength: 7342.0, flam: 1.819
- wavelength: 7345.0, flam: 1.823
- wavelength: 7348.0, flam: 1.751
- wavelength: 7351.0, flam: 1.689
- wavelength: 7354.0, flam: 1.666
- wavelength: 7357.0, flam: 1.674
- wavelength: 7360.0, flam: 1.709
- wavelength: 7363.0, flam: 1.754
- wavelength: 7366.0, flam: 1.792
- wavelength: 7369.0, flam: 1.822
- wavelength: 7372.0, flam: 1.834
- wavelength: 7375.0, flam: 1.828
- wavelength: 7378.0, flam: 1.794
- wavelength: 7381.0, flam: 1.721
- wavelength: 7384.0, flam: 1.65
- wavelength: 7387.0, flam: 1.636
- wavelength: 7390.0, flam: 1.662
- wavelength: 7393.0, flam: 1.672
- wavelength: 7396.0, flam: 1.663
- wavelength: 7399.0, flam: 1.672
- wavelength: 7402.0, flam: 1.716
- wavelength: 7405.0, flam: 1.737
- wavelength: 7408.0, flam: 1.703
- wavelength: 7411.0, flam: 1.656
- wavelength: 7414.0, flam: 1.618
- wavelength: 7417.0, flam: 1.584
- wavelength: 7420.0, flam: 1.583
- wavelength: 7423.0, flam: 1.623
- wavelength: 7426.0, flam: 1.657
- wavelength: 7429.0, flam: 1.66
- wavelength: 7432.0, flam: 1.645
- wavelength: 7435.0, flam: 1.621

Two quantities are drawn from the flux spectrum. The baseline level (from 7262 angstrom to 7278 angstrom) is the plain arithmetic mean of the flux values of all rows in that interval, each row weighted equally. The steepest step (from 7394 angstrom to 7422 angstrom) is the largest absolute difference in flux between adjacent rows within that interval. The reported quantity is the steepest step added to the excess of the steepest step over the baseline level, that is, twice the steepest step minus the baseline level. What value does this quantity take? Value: -1.48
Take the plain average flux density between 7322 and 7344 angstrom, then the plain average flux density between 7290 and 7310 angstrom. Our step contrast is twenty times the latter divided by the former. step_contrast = 20.5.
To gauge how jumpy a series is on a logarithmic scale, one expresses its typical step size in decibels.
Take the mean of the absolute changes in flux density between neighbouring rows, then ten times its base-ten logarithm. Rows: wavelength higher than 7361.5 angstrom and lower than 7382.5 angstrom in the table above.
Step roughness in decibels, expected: -14.9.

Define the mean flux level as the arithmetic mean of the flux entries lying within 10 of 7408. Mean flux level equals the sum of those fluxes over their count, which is 1.67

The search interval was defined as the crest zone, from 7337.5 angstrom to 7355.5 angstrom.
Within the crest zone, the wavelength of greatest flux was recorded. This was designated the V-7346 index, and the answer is 7345.0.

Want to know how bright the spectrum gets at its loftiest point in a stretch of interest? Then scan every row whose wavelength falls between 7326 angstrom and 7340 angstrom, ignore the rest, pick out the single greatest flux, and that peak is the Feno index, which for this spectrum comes 1.729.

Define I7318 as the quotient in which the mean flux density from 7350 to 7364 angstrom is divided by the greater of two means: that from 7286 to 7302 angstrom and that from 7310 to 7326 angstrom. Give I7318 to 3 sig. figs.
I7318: 1.04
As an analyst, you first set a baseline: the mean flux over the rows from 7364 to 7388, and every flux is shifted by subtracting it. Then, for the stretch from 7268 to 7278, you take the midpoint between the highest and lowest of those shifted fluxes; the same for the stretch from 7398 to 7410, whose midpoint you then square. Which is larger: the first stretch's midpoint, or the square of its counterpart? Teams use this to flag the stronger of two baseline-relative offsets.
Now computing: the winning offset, 0.003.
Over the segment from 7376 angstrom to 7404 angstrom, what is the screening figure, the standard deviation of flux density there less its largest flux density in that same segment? -1.75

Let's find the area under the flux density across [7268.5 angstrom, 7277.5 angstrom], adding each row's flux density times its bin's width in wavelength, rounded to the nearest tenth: 14.2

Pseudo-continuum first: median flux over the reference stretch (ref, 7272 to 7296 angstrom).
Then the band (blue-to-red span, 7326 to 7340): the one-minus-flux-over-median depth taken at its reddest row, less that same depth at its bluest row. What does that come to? -0.13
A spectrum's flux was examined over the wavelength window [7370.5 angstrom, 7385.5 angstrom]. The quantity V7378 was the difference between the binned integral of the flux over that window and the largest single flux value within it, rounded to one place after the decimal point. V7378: 24.6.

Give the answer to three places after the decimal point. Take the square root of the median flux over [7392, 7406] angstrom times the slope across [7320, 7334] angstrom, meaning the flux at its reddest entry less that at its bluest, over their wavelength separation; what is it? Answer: 0.078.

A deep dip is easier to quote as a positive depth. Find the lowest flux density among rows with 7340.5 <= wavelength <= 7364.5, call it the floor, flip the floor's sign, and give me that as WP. -1.67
